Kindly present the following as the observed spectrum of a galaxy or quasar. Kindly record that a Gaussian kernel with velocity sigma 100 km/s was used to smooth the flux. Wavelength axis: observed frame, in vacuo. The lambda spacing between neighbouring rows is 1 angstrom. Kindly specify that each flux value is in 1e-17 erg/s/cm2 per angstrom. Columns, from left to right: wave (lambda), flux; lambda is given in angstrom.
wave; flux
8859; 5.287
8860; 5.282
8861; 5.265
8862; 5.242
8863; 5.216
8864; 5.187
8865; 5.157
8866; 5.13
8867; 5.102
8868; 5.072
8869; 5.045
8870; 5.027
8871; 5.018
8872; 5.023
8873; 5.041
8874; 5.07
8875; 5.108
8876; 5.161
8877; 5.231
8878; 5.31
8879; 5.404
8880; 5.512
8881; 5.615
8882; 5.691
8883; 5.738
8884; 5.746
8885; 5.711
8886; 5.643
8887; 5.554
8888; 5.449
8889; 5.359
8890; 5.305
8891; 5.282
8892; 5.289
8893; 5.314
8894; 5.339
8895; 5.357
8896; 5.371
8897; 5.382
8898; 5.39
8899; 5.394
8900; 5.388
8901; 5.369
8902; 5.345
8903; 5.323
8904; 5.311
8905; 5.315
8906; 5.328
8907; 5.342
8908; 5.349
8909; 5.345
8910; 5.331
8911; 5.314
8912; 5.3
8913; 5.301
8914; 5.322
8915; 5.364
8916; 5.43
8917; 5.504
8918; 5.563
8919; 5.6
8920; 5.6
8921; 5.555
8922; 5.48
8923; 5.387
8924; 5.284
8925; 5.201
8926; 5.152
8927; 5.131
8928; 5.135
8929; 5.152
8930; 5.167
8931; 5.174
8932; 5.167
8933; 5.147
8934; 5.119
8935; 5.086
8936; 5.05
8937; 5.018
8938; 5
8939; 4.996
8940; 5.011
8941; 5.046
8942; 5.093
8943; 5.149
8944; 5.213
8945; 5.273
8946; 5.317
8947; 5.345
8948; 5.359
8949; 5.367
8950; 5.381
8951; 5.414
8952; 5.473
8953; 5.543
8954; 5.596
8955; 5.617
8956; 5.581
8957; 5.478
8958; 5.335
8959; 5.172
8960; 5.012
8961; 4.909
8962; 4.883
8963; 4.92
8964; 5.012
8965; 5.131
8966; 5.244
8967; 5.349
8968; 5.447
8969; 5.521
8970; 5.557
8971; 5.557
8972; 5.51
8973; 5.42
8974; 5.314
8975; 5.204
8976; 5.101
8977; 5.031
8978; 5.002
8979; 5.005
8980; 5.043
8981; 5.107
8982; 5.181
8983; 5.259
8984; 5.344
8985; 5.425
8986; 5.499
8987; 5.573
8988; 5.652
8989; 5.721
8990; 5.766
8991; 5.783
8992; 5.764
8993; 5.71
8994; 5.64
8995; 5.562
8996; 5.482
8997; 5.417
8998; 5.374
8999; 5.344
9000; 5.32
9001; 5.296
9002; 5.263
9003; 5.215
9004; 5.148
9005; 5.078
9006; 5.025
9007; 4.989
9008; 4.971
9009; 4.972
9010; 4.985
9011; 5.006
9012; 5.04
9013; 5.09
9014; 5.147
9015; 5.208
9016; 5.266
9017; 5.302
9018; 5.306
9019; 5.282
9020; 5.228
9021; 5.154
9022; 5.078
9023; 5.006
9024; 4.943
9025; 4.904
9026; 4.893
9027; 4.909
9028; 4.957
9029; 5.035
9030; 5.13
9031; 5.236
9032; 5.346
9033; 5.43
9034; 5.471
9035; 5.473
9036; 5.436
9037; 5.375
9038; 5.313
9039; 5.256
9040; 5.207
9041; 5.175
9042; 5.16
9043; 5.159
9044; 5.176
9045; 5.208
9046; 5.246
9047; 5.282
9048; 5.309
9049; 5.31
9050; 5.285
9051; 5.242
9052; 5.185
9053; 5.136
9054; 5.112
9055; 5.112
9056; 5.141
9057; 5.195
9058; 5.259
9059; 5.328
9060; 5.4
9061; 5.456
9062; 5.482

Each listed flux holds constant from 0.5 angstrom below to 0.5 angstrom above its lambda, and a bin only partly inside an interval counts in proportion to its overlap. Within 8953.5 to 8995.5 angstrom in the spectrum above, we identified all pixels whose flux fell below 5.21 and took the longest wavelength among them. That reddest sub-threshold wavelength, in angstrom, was 8982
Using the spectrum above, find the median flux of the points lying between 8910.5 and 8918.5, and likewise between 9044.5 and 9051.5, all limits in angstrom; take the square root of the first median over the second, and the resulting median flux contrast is 1.01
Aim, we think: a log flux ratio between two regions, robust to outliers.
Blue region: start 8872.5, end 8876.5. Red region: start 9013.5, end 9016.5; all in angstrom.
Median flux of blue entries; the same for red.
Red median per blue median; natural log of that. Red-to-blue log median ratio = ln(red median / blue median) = 0.02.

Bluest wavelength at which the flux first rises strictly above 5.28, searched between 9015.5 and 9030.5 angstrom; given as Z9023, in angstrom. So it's 9017 angstrom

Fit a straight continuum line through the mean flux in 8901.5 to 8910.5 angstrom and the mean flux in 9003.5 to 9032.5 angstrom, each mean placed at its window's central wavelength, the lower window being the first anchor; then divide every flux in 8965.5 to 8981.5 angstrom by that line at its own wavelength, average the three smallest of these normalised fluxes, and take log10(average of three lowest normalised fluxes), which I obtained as -0.014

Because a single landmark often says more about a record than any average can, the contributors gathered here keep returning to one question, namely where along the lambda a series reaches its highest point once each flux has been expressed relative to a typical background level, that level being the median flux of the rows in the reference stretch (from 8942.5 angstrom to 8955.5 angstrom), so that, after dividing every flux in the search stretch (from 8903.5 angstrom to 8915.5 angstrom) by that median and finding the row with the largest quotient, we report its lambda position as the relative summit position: 8915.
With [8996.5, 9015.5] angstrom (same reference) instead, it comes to 8997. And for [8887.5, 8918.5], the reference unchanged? 8918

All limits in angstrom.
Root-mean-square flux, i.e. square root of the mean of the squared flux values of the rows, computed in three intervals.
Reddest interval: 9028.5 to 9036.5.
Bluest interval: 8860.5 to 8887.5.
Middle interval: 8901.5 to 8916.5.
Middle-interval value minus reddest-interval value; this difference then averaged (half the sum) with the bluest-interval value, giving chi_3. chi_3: 2.66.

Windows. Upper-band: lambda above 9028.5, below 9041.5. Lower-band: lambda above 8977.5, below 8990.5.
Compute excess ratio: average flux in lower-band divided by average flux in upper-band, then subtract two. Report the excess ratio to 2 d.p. -0.99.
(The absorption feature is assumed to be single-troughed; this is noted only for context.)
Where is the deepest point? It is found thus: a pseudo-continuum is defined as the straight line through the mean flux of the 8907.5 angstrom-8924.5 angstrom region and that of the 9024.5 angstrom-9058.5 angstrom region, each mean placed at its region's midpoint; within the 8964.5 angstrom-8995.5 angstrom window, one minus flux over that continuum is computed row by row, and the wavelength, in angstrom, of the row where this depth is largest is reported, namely 8978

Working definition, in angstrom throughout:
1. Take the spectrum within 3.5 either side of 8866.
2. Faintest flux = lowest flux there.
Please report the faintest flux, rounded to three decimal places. 5.045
